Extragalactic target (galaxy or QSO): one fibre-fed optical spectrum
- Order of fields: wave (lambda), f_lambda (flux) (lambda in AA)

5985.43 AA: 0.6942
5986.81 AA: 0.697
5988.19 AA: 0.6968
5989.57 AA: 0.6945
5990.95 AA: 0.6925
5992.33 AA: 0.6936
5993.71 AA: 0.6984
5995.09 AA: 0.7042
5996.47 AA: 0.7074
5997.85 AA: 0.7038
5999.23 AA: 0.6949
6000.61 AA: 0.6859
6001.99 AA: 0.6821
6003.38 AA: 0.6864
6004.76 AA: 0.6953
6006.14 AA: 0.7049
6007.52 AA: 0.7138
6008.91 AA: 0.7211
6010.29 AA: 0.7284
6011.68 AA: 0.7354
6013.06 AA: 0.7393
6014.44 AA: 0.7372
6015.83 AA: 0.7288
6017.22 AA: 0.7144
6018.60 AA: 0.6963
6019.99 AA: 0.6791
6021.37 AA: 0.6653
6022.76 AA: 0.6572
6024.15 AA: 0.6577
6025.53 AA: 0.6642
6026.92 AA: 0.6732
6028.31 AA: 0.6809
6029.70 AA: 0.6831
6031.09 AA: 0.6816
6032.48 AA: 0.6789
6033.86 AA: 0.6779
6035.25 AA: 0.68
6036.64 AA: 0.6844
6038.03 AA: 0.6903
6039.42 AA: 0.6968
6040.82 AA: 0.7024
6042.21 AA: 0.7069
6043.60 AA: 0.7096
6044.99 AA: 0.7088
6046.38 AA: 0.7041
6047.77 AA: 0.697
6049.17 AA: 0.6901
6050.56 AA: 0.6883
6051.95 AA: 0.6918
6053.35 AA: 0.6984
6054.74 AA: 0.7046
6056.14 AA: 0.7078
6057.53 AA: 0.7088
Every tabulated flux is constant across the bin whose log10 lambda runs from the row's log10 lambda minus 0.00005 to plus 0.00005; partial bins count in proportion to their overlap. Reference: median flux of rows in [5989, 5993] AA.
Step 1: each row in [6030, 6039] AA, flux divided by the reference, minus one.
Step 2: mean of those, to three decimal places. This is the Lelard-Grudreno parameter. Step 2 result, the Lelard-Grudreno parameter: -0.016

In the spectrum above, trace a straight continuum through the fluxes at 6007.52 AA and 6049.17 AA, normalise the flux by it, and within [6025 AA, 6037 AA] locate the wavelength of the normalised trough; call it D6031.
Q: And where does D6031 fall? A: 6025.53 AA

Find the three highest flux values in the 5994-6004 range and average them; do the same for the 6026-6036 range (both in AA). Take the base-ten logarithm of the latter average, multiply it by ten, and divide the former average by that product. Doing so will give -0.424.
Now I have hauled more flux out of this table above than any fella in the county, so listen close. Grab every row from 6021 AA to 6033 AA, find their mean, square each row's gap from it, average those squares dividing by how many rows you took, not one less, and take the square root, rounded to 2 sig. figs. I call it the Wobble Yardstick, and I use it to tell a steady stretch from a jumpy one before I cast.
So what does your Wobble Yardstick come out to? 0.0098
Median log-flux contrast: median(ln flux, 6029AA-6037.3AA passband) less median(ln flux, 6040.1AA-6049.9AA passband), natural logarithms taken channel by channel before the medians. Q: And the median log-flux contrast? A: -0.034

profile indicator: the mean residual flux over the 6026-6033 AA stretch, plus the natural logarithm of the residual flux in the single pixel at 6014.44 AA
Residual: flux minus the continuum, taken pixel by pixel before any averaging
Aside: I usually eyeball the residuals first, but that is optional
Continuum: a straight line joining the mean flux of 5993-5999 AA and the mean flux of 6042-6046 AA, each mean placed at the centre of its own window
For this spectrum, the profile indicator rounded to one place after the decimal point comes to -3.5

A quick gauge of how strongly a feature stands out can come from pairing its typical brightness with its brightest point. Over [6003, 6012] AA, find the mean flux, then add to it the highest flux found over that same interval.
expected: 1.45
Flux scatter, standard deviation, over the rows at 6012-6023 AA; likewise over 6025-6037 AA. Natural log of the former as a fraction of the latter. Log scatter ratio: 1.7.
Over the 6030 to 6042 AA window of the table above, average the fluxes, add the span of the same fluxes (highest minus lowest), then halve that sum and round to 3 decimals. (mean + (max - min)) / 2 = 0.356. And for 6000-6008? 0.363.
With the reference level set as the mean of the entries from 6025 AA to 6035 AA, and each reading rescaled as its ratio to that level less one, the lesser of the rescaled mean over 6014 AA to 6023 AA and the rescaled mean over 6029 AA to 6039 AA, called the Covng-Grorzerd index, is 0.008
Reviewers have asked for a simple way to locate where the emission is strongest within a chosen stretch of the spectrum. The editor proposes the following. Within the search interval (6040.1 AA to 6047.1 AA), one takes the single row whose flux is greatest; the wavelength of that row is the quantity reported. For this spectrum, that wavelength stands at 6043.60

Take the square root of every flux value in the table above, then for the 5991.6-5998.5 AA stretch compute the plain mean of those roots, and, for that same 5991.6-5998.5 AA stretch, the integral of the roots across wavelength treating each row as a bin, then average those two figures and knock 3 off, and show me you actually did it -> 0.31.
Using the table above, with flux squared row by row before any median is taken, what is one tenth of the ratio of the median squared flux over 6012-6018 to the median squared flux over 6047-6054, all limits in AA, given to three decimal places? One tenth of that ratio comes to 0.112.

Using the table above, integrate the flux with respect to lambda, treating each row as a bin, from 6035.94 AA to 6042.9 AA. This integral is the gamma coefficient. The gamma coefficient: 4.84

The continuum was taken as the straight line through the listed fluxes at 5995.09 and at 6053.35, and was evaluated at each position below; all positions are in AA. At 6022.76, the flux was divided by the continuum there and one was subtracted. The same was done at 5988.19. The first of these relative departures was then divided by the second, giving 5.5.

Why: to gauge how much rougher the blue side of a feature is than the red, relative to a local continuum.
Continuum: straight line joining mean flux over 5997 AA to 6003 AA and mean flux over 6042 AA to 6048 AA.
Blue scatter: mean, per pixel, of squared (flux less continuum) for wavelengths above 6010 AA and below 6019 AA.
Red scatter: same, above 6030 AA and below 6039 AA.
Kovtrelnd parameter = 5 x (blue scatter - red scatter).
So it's 0.0034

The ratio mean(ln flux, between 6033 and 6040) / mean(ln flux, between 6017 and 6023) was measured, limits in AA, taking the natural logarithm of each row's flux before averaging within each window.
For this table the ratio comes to 0.99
